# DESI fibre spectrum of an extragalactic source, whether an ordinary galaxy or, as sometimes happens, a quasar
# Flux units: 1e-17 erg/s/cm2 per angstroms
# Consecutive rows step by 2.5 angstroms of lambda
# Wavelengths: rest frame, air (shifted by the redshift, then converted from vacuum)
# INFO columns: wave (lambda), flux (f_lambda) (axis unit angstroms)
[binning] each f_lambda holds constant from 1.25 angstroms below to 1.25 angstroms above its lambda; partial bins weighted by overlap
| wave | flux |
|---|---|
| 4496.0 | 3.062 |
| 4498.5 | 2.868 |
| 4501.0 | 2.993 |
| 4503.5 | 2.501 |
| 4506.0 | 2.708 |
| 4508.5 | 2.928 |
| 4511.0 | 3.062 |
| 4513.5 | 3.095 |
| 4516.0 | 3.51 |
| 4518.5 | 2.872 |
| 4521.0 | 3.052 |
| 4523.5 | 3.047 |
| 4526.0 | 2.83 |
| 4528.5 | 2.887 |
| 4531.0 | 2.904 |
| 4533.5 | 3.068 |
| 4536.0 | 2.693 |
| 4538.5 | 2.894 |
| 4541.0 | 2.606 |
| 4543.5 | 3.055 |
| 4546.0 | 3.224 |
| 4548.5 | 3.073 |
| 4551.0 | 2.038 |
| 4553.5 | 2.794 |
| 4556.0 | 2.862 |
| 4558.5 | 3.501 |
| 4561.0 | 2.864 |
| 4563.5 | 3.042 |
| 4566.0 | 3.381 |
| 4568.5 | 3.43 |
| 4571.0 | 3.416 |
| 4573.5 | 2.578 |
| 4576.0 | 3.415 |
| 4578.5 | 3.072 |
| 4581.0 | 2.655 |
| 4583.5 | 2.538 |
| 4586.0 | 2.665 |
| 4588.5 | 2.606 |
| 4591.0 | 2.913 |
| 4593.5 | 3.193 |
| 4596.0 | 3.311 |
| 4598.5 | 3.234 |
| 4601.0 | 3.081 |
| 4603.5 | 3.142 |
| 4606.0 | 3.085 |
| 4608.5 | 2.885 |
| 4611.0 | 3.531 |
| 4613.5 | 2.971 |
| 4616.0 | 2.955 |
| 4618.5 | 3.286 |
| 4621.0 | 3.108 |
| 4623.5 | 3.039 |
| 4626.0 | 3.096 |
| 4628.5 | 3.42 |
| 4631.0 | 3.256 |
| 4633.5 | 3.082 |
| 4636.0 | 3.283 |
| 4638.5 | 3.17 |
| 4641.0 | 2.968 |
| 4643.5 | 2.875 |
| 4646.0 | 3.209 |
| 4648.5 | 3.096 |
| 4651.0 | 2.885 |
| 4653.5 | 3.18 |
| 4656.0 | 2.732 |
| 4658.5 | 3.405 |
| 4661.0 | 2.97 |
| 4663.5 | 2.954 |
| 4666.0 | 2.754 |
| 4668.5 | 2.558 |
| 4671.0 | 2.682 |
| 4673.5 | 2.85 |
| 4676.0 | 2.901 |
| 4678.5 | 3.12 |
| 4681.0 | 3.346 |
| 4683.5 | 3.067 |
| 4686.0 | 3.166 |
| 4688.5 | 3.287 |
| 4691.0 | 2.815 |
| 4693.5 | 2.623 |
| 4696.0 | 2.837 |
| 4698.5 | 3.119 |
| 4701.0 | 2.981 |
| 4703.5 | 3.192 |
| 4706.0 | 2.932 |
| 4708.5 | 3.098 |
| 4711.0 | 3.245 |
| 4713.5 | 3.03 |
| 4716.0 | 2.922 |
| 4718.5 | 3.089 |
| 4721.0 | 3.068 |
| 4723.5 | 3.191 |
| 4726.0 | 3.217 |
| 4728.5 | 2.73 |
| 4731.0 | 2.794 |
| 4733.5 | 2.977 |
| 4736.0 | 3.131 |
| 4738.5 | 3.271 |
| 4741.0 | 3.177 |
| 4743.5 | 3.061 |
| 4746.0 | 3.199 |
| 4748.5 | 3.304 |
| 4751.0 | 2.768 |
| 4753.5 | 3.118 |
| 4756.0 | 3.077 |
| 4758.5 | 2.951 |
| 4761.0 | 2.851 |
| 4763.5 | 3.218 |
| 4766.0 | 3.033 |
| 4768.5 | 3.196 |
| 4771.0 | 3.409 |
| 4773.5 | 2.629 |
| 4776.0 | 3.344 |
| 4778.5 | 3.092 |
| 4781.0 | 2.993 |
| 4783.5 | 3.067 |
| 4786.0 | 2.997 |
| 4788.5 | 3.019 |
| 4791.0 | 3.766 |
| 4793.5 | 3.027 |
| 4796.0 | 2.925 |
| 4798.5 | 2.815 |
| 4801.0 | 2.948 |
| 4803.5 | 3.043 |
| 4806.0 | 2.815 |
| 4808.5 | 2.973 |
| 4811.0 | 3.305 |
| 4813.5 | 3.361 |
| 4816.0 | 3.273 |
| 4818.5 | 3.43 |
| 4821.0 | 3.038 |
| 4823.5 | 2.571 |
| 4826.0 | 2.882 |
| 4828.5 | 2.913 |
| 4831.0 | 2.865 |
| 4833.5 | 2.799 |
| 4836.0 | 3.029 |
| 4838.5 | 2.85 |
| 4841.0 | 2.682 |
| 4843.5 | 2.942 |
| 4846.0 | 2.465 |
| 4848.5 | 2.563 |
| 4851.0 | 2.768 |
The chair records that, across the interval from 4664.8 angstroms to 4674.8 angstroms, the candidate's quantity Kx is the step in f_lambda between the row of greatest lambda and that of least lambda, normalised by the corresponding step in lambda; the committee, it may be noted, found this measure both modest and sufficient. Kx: 0.01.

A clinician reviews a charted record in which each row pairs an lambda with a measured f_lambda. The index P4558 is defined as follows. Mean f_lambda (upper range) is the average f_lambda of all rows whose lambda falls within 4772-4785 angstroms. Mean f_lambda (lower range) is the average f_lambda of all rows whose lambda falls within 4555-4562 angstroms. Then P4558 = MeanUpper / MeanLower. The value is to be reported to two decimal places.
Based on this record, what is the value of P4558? 0.98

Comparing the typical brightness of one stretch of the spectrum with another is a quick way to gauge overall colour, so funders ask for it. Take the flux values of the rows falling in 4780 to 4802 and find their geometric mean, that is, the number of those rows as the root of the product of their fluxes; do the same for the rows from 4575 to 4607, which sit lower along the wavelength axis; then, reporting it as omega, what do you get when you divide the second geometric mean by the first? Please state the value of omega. 0.98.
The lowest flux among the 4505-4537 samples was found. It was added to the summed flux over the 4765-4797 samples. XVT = 43.2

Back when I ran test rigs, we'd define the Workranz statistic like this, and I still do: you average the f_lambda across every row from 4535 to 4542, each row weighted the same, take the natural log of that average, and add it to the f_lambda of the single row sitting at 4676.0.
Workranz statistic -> 3.91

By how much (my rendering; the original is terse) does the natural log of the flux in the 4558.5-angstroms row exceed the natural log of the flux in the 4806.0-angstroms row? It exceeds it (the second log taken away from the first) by 0.22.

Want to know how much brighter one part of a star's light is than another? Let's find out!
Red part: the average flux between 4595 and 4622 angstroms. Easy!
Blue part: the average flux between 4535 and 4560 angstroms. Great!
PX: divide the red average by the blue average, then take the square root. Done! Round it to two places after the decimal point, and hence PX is 1.05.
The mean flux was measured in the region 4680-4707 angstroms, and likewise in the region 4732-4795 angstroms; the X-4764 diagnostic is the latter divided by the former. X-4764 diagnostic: 1.02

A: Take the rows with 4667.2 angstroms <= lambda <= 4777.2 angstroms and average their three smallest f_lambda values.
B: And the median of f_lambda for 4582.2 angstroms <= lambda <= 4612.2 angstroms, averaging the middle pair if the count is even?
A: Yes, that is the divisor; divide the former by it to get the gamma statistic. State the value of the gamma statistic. 0.84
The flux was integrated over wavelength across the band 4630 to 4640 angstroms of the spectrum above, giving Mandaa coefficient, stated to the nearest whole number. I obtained 32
